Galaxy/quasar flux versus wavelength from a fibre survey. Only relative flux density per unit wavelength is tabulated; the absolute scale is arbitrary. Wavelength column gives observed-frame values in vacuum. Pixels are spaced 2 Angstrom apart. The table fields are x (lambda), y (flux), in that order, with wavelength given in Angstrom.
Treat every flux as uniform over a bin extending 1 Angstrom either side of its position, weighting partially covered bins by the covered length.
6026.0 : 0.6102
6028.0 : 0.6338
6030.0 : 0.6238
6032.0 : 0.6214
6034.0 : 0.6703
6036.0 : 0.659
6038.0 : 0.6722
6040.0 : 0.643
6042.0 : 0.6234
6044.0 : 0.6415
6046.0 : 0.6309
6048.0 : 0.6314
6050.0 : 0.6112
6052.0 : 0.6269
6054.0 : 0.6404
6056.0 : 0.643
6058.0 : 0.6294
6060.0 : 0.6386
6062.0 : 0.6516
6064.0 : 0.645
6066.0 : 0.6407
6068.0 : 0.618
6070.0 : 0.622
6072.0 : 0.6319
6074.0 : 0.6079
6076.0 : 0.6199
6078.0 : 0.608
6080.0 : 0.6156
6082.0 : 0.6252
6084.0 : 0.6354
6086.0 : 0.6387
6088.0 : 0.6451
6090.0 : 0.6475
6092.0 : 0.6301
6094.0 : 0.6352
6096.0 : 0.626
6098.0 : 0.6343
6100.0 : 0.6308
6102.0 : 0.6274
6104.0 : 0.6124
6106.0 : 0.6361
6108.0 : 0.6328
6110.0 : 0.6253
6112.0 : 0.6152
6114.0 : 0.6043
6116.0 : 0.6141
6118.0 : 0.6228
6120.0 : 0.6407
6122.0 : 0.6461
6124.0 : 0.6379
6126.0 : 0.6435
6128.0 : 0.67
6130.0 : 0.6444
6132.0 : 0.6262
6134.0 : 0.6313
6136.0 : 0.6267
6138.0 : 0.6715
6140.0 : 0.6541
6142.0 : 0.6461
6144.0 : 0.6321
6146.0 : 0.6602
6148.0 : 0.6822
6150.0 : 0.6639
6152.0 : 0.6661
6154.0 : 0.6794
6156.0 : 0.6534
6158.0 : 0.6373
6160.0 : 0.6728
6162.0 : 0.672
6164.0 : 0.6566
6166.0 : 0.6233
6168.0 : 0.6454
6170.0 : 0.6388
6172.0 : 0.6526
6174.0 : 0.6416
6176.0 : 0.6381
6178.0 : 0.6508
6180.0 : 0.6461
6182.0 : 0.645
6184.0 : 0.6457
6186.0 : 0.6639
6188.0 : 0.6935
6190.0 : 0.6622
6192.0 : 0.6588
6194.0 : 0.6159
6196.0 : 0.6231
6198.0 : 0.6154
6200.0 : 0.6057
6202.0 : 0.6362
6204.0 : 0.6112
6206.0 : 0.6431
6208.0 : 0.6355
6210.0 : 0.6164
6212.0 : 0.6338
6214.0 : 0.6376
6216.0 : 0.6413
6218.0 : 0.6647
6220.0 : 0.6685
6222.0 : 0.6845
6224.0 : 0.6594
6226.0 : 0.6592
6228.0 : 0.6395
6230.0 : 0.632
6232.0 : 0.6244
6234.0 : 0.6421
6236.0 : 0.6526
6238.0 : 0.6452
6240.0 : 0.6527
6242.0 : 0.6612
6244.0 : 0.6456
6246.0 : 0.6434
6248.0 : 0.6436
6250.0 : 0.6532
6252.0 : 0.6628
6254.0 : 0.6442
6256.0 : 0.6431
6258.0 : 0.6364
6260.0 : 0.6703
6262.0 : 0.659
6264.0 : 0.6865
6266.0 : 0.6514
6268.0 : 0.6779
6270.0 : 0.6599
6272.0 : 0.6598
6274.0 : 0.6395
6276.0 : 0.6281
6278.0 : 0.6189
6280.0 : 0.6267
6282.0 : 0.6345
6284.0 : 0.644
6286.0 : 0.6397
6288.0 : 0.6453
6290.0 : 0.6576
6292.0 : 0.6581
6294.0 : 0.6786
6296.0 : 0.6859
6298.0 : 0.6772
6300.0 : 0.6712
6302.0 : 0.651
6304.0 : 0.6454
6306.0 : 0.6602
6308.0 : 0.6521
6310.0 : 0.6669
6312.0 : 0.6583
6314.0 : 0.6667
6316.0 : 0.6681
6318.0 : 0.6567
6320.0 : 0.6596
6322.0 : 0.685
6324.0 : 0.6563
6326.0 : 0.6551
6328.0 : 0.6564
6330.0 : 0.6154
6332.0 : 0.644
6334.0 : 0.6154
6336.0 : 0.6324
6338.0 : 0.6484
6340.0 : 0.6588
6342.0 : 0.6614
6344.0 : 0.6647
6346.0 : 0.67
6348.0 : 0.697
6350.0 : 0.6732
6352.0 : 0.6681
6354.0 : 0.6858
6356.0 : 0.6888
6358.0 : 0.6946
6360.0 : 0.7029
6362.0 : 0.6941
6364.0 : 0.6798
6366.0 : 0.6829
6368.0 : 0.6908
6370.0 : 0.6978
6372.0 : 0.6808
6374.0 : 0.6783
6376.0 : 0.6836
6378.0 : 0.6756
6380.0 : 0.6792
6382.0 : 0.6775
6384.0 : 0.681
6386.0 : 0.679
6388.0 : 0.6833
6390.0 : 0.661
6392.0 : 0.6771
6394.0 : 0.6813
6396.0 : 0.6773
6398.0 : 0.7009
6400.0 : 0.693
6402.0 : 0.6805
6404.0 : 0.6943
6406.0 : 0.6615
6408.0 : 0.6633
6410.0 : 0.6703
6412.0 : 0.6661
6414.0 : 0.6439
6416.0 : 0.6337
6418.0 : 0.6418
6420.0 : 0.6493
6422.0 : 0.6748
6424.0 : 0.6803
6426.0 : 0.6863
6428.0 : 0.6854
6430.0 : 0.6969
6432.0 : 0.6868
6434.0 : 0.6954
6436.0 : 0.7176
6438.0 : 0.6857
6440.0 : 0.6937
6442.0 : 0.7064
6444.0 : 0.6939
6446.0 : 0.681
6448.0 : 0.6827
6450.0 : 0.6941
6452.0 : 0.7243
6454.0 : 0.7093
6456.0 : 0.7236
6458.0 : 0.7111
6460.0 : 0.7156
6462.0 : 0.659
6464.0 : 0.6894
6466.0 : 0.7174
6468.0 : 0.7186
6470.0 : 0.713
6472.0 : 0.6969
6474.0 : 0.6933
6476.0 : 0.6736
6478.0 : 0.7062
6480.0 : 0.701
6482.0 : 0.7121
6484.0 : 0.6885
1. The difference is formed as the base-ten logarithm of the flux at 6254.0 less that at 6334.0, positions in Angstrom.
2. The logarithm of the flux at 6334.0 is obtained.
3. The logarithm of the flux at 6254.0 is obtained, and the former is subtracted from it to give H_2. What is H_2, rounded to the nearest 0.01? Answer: 0.02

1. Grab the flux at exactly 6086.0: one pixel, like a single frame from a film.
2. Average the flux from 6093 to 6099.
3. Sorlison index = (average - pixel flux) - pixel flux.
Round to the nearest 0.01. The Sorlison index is -0.65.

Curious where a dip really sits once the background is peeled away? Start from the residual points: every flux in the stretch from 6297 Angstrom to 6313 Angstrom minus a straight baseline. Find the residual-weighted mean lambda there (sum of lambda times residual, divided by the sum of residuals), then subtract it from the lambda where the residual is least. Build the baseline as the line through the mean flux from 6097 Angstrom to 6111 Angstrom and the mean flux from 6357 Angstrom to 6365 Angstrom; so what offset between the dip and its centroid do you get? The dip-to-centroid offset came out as -2.2 Angstrom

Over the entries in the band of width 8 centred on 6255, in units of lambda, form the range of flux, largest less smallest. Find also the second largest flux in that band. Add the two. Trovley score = 0.67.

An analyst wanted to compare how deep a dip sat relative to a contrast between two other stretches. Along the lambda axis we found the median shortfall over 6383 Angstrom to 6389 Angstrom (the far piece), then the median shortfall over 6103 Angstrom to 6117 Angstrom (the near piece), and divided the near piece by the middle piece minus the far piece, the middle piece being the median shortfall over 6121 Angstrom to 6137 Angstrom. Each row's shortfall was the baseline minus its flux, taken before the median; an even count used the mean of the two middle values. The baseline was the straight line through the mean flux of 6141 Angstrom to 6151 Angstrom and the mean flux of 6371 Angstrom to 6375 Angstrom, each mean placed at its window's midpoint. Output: 2.6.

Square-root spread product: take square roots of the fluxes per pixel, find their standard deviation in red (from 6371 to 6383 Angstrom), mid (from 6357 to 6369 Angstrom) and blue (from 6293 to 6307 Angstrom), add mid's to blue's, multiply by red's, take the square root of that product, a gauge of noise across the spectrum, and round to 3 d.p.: 0.005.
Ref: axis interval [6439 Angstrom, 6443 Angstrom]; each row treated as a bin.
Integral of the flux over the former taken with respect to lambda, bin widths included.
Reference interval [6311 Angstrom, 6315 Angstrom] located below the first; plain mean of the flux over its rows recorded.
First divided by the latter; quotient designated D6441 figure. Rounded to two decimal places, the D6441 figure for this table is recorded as 4.23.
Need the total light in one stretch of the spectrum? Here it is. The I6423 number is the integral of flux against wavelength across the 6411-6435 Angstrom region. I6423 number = 16.1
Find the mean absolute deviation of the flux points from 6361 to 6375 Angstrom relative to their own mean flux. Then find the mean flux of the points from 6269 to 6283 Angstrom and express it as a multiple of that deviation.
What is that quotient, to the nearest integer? 95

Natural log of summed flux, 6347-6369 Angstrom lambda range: 2.023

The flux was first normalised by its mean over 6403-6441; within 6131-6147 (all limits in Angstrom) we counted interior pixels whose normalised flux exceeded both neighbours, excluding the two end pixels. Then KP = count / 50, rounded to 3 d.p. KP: 0.040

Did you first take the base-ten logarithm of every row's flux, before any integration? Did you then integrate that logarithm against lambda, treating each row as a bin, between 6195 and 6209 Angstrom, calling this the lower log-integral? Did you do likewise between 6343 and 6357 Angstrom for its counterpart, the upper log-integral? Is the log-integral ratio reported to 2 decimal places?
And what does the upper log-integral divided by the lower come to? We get 0.82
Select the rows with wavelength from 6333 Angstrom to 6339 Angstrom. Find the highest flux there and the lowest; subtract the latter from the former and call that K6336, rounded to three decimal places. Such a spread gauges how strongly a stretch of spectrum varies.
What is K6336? 0.033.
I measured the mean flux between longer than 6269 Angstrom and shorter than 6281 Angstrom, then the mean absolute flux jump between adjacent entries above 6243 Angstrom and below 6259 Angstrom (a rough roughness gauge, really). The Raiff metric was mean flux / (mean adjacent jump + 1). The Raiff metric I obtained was 0.63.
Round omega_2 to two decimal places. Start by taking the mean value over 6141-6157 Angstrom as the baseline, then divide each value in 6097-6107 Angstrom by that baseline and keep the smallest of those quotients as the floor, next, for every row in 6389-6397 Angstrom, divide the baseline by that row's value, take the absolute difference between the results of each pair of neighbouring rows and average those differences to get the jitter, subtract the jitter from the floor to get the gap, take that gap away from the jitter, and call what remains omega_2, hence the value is -0.90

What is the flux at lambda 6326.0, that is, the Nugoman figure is 0.6551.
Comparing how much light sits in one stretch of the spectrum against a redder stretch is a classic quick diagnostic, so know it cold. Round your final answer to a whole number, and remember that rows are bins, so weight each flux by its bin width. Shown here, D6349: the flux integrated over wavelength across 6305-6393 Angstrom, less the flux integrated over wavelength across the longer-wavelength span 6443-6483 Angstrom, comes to 31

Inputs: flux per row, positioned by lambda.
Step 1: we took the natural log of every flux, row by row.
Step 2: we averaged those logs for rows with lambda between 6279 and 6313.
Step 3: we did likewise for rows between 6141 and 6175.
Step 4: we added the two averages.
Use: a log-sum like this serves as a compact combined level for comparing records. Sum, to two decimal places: -0.85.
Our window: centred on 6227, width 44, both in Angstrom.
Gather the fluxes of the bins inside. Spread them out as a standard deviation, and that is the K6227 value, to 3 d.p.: 0.015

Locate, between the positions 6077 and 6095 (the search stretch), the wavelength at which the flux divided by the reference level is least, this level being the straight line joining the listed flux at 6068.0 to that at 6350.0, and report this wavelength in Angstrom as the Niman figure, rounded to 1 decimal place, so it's 6078.0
